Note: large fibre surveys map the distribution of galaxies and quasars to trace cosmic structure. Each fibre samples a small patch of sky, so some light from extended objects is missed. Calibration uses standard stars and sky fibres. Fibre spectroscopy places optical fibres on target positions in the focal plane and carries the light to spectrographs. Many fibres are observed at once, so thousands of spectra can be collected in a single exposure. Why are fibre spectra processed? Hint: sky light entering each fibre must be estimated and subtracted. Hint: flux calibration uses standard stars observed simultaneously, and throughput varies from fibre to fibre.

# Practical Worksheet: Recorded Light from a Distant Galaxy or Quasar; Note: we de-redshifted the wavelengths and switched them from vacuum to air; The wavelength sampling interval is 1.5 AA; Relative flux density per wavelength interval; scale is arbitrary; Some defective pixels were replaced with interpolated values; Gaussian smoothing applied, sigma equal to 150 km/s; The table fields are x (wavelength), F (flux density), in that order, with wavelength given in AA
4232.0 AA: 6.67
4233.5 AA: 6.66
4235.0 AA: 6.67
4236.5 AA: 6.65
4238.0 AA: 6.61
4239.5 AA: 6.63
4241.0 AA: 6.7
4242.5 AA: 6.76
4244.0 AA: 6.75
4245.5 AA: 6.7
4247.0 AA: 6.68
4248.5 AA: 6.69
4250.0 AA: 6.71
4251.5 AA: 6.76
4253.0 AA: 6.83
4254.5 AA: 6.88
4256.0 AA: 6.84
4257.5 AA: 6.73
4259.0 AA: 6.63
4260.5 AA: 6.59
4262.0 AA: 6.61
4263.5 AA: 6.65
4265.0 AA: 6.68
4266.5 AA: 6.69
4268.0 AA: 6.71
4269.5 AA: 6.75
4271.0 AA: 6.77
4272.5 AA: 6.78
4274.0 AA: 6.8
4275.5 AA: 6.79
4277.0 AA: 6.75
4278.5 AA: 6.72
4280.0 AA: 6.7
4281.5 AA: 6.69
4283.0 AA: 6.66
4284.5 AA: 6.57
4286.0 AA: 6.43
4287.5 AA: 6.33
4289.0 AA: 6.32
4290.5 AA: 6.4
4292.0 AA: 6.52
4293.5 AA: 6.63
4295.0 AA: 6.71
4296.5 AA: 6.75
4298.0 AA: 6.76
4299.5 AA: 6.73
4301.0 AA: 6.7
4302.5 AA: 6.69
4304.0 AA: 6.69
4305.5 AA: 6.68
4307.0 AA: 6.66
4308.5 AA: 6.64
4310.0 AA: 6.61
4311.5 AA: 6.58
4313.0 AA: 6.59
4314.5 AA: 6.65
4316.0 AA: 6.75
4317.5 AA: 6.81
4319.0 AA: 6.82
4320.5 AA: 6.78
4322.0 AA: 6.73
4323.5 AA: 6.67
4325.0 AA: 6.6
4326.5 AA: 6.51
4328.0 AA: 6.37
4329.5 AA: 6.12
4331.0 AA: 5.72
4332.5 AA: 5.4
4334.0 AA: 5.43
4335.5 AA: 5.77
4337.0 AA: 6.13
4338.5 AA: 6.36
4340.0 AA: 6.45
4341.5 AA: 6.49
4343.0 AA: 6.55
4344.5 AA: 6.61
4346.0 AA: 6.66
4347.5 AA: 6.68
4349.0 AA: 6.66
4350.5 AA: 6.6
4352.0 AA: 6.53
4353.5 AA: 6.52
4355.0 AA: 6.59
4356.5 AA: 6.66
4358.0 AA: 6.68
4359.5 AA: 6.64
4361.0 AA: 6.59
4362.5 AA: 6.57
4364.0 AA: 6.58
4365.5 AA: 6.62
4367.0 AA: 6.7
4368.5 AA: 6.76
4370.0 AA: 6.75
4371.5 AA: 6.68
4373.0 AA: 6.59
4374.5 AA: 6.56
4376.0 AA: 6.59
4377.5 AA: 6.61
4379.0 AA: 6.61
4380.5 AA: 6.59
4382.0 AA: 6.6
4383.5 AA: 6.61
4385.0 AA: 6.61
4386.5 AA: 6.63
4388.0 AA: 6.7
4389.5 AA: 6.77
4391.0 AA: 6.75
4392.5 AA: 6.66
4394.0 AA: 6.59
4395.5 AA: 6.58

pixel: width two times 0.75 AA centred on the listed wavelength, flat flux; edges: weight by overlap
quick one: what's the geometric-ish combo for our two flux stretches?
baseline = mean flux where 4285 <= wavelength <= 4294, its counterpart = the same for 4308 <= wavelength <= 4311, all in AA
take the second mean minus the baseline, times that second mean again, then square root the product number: 1.1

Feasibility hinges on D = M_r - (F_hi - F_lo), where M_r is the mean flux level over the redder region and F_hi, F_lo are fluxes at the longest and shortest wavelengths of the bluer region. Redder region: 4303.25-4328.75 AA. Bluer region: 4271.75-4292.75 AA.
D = 6.9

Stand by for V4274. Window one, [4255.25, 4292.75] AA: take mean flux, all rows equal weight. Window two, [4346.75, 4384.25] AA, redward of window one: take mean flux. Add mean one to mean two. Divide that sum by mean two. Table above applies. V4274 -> 2.00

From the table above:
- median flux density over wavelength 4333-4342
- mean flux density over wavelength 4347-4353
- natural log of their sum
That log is 2.55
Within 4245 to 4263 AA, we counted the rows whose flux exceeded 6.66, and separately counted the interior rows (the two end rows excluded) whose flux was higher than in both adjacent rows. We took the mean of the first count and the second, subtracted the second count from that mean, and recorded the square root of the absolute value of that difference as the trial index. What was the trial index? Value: 2.0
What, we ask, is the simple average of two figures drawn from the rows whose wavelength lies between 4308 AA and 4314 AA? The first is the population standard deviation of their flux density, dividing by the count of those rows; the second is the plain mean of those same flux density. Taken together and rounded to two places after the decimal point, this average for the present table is 3.31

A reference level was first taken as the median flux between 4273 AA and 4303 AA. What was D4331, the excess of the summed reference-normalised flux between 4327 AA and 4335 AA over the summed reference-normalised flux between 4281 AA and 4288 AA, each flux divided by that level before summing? -0.54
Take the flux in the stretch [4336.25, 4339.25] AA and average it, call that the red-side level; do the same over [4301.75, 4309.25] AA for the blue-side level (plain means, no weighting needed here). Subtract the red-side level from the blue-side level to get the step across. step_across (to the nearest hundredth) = 0.43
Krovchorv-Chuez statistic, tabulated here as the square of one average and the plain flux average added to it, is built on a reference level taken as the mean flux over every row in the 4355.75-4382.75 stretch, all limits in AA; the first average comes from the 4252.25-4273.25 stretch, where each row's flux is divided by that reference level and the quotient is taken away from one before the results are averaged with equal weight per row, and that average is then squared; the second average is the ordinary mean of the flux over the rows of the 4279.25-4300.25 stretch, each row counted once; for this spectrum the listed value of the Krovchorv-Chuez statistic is 6.59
